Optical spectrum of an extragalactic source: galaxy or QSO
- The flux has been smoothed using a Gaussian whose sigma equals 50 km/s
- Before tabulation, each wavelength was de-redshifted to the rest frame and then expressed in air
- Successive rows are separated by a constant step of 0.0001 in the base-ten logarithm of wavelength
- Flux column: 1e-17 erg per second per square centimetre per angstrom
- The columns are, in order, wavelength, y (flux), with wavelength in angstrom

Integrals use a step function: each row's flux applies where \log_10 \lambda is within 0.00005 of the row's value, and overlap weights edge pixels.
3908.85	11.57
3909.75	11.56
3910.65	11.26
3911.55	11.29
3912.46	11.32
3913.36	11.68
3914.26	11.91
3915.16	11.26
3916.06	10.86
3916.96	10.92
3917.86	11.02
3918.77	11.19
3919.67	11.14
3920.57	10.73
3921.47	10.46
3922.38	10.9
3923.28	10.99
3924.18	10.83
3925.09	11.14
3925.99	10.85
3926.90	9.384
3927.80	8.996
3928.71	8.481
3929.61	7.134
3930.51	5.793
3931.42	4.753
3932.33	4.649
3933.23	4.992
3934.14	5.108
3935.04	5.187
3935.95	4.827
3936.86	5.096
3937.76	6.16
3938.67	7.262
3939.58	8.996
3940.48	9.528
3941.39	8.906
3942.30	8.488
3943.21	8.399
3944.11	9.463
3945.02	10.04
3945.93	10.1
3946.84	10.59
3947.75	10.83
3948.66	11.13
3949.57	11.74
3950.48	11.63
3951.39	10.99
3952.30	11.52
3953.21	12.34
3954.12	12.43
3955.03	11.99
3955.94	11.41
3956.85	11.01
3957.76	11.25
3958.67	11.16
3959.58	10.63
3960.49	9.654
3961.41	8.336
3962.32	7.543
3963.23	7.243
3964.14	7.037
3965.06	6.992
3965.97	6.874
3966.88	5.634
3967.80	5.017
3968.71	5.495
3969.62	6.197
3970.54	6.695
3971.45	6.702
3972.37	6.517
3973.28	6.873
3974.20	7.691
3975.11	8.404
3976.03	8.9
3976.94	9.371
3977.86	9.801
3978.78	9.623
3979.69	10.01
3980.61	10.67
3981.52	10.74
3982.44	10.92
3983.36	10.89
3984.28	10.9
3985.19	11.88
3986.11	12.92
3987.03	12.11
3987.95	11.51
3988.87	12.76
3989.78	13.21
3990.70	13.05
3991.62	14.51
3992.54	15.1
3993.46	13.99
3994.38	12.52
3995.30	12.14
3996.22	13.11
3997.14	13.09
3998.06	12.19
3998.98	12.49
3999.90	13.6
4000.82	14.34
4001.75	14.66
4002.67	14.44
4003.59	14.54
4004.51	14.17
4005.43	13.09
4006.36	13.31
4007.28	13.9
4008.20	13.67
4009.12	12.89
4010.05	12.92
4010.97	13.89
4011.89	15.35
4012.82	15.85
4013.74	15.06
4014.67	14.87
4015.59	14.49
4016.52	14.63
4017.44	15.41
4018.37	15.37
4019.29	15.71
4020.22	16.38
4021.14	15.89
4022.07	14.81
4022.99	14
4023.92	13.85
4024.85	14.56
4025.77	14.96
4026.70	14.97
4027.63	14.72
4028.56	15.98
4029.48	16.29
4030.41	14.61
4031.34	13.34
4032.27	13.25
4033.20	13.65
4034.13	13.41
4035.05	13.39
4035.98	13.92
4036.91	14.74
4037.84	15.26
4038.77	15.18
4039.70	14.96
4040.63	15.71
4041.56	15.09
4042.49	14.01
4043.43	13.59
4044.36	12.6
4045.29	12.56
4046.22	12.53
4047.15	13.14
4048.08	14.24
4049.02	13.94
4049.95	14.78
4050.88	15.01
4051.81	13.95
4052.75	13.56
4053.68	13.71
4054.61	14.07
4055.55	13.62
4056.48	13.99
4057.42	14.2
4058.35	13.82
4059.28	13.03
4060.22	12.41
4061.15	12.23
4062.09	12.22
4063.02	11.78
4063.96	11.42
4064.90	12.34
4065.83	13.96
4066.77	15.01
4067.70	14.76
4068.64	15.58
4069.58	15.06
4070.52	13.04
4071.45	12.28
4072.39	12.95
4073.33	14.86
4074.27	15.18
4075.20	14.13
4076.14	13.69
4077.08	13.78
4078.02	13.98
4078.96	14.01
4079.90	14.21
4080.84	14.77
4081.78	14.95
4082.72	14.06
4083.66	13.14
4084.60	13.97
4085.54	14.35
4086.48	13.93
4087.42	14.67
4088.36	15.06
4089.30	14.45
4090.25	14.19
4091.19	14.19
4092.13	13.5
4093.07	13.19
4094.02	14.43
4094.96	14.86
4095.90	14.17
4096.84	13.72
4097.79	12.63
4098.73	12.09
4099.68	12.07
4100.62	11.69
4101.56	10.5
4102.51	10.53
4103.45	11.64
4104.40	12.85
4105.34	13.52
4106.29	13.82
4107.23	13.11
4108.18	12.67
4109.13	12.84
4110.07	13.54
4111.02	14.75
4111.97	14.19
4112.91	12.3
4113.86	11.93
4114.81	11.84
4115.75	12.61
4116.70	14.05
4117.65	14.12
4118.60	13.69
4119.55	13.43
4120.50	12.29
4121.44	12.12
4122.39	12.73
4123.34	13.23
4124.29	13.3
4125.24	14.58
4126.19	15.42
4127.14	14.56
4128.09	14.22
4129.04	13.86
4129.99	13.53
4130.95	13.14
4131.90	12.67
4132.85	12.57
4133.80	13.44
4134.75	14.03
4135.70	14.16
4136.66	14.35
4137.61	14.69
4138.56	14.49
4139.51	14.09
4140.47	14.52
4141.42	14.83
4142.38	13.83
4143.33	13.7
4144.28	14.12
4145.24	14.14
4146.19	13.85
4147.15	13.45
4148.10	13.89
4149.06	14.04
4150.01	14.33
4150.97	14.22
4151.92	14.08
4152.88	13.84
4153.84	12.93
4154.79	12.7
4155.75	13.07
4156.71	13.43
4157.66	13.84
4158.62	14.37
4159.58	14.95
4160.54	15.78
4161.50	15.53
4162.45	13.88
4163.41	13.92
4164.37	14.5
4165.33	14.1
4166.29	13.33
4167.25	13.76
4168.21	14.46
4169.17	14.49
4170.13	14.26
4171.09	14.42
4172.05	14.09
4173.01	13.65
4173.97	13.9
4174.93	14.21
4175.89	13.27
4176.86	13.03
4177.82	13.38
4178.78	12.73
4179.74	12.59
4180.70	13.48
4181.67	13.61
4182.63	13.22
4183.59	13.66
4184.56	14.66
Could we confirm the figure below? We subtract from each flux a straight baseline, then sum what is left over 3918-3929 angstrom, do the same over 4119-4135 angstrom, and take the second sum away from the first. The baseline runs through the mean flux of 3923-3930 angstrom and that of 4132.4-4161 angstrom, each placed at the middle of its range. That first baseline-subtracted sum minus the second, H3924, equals 11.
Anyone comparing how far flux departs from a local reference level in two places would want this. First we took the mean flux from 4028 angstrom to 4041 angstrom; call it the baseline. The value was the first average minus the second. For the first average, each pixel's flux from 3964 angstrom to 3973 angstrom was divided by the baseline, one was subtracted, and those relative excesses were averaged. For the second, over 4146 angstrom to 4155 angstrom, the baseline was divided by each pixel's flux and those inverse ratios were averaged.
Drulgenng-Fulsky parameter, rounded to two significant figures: -1.6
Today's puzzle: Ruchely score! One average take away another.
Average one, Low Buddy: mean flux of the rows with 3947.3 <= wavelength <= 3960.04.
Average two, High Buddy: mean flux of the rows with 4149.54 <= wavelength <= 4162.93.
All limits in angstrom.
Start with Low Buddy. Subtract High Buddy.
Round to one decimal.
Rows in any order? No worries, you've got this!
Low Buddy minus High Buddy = -2.6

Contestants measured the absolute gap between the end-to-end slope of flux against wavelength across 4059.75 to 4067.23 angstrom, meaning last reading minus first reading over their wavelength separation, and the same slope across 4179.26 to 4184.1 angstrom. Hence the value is 0.12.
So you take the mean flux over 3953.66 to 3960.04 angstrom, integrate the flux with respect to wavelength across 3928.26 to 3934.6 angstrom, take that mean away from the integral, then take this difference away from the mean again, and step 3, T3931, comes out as -14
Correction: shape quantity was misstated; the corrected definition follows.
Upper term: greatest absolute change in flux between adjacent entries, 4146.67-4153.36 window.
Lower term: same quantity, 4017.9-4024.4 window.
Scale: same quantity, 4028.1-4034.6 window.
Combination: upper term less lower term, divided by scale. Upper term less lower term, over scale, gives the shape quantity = -0.4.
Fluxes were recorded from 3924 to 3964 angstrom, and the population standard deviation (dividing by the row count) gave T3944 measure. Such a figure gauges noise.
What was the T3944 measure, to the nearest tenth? 2.4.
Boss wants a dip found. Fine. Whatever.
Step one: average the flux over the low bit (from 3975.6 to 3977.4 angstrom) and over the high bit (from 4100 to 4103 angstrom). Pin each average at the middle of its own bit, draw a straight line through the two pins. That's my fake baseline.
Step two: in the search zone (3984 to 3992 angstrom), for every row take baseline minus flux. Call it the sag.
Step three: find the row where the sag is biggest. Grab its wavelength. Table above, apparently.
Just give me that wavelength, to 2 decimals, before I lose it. 3984.28 angstrom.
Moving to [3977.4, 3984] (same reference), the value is 3978.78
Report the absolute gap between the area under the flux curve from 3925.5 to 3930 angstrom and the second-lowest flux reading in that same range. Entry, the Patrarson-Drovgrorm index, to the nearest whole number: 32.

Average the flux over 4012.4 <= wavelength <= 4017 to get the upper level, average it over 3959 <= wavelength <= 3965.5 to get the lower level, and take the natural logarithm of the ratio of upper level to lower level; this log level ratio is 0.60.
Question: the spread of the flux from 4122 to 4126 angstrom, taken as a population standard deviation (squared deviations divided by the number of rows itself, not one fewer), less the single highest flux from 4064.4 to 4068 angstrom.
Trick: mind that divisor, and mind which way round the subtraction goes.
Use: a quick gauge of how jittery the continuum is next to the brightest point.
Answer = -14.3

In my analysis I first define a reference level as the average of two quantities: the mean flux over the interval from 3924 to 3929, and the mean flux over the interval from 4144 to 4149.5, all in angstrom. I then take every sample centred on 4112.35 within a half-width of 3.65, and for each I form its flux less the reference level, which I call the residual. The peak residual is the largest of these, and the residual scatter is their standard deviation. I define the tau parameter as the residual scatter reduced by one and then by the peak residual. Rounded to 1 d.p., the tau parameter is -2.8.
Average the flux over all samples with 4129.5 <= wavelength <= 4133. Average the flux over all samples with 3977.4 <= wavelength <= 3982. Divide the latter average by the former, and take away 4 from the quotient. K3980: -3.22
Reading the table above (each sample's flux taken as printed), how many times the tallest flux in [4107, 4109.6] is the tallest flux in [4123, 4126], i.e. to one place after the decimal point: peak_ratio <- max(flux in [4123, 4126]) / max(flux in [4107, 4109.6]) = 1.1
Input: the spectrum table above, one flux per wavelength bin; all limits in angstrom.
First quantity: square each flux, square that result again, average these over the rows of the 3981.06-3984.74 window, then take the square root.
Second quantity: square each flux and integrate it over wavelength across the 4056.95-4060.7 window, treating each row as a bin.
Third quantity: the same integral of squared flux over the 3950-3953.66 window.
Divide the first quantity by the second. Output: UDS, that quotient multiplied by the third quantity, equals 87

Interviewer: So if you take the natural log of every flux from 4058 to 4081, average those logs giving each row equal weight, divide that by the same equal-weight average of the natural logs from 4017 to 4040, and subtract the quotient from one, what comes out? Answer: 0.03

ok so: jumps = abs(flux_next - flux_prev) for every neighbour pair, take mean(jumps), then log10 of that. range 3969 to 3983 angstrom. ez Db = -0.41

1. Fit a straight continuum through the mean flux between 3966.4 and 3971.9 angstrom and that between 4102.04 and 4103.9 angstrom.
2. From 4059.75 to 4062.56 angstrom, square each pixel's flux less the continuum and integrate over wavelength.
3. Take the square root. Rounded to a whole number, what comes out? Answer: 5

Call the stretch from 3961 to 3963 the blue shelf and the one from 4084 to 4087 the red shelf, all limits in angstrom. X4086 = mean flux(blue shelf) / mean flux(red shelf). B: 0.56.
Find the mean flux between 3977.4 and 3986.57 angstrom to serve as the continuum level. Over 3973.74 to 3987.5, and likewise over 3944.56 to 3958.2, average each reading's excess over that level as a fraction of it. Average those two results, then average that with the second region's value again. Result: 0.02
